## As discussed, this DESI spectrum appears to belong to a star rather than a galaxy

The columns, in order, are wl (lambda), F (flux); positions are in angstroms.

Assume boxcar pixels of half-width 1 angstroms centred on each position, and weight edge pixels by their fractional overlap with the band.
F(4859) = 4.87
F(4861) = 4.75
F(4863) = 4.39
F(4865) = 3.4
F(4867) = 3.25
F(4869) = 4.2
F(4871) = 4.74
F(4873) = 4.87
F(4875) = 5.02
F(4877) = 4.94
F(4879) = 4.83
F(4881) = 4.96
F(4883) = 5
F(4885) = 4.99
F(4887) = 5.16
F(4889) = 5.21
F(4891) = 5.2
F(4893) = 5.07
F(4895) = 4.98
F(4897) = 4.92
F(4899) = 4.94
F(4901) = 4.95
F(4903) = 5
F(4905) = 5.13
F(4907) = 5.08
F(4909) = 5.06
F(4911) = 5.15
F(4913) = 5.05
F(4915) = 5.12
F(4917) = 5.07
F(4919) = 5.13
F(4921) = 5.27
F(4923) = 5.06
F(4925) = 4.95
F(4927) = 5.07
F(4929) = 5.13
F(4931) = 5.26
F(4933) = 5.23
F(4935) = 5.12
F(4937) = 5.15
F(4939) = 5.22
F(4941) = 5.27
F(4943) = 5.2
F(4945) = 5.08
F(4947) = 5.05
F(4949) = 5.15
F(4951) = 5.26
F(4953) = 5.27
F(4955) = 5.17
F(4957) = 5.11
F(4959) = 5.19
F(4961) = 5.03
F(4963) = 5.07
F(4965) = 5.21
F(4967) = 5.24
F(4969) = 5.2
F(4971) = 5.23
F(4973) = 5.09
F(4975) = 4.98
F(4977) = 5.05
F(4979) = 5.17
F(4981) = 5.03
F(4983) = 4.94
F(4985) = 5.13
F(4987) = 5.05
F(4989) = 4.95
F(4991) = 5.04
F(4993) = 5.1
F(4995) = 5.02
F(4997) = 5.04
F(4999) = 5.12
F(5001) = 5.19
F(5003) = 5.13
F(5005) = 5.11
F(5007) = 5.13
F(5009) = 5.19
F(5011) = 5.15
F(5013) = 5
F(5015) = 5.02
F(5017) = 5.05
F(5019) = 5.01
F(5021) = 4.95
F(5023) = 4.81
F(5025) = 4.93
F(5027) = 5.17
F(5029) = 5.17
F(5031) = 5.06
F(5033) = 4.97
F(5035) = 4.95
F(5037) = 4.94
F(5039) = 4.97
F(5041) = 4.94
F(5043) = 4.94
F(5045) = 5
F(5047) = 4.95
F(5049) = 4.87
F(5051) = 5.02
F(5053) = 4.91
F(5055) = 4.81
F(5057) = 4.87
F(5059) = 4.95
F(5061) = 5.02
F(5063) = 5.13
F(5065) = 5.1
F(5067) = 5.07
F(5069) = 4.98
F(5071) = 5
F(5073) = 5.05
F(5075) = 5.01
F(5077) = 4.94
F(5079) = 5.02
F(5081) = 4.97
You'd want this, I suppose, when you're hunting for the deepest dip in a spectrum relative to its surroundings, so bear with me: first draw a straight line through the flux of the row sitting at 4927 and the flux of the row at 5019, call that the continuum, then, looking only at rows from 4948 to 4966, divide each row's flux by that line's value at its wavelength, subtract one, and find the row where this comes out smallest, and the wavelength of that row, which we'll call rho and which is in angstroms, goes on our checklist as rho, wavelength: 4961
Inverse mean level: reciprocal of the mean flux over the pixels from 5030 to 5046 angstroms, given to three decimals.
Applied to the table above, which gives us 0.201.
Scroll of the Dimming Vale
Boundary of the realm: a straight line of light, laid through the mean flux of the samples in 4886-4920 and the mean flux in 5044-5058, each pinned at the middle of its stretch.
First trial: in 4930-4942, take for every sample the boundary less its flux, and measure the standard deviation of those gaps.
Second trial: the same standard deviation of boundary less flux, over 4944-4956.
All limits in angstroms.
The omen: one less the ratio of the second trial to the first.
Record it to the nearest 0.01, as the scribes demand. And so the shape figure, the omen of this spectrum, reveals -0.53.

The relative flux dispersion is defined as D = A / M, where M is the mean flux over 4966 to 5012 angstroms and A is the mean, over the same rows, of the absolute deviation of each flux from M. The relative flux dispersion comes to 0.014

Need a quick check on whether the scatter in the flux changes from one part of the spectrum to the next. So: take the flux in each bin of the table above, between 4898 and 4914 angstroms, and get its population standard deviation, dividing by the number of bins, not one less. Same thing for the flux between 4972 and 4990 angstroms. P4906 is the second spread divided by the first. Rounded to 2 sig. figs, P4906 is 1.0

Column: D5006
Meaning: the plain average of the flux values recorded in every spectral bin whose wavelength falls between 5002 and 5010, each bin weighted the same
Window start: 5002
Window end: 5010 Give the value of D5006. 5.14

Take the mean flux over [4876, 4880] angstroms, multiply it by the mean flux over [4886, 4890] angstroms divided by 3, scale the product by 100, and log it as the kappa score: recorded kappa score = 844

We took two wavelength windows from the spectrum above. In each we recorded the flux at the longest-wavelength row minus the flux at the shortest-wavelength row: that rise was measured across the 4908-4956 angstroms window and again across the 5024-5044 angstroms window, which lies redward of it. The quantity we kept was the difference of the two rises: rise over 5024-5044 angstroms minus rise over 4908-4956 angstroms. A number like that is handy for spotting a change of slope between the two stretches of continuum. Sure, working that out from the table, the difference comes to -0.10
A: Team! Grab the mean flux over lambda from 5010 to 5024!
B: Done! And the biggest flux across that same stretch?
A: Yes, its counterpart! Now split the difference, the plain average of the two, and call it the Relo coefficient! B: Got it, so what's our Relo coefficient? 5.07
